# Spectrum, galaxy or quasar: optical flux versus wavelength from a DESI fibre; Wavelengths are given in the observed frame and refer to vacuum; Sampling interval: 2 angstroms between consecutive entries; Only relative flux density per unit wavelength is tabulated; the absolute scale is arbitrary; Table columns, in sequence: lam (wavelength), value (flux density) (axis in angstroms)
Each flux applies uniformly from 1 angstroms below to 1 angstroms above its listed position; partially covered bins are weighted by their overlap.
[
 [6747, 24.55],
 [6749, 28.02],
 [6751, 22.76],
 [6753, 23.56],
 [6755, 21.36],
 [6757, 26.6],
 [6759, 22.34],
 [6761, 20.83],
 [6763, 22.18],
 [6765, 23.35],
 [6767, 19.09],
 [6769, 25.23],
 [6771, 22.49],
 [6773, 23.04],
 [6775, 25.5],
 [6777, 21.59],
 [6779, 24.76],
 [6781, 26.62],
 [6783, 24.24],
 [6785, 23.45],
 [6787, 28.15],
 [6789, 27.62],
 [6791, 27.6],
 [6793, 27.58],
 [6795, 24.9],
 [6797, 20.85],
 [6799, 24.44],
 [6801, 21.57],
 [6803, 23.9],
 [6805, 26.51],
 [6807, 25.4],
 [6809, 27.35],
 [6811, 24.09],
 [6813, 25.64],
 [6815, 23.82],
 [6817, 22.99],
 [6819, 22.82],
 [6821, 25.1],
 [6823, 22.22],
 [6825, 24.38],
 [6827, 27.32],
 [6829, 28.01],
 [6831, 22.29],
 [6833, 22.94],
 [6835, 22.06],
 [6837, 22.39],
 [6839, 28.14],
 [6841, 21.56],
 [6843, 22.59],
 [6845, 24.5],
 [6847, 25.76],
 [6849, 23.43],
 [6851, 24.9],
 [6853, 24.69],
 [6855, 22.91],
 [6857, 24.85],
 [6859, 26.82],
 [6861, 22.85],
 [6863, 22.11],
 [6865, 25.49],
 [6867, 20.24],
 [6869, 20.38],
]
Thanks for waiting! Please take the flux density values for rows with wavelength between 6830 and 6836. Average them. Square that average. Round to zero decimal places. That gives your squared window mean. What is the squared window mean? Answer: 503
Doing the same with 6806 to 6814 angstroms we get 656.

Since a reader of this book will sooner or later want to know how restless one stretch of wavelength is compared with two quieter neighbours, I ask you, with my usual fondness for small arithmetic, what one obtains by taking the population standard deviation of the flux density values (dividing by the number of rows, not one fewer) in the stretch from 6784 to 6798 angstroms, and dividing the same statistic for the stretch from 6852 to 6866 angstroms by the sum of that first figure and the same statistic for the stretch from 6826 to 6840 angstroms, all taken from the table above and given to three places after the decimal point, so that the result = 0.297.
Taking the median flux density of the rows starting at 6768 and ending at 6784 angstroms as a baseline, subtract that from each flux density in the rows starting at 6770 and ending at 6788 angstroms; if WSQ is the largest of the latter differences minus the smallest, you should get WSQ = 6.56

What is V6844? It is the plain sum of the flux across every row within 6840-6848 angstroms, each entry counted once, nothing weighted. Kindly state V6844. 94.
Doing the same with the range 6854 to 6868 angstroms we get 165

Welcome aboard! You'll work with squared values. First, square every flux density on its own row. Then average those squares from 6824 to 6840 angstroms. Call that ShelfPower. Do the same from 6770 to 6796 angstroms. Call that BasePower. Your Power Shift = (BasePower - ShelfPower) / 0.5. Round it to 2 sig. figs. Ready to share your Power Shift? 46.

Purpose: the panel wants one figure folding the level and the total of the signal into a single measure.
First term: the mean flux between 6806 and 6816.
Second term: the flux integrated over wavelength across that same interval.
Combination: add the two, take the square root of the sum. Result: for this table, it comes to 16.7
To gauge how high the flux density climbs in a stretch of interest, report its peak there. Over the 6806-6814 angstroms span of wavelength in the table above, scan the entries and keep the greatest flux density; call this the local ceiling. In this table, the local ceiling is 27.35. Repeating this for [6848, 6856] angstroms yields 24.9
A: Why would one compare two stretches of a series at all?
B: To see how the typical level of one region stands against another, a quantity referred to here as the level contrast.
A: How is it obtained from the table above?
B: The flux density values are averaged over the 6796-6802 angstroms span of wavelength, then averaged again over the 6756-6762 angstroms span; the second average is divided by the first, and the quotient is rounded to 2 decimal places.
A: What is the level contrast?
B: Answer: 1.04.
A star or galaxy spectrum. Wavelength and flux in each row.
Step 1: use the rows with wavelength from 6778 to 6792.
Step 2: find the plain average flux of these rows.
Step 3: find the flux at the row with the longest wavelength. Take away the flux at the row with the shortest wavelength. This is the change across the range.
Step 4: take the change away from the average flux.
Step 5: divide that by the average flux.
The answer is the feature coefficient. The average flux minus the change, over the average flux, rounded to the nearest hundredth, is 0.89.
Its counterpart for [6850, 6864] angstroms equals 1.12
